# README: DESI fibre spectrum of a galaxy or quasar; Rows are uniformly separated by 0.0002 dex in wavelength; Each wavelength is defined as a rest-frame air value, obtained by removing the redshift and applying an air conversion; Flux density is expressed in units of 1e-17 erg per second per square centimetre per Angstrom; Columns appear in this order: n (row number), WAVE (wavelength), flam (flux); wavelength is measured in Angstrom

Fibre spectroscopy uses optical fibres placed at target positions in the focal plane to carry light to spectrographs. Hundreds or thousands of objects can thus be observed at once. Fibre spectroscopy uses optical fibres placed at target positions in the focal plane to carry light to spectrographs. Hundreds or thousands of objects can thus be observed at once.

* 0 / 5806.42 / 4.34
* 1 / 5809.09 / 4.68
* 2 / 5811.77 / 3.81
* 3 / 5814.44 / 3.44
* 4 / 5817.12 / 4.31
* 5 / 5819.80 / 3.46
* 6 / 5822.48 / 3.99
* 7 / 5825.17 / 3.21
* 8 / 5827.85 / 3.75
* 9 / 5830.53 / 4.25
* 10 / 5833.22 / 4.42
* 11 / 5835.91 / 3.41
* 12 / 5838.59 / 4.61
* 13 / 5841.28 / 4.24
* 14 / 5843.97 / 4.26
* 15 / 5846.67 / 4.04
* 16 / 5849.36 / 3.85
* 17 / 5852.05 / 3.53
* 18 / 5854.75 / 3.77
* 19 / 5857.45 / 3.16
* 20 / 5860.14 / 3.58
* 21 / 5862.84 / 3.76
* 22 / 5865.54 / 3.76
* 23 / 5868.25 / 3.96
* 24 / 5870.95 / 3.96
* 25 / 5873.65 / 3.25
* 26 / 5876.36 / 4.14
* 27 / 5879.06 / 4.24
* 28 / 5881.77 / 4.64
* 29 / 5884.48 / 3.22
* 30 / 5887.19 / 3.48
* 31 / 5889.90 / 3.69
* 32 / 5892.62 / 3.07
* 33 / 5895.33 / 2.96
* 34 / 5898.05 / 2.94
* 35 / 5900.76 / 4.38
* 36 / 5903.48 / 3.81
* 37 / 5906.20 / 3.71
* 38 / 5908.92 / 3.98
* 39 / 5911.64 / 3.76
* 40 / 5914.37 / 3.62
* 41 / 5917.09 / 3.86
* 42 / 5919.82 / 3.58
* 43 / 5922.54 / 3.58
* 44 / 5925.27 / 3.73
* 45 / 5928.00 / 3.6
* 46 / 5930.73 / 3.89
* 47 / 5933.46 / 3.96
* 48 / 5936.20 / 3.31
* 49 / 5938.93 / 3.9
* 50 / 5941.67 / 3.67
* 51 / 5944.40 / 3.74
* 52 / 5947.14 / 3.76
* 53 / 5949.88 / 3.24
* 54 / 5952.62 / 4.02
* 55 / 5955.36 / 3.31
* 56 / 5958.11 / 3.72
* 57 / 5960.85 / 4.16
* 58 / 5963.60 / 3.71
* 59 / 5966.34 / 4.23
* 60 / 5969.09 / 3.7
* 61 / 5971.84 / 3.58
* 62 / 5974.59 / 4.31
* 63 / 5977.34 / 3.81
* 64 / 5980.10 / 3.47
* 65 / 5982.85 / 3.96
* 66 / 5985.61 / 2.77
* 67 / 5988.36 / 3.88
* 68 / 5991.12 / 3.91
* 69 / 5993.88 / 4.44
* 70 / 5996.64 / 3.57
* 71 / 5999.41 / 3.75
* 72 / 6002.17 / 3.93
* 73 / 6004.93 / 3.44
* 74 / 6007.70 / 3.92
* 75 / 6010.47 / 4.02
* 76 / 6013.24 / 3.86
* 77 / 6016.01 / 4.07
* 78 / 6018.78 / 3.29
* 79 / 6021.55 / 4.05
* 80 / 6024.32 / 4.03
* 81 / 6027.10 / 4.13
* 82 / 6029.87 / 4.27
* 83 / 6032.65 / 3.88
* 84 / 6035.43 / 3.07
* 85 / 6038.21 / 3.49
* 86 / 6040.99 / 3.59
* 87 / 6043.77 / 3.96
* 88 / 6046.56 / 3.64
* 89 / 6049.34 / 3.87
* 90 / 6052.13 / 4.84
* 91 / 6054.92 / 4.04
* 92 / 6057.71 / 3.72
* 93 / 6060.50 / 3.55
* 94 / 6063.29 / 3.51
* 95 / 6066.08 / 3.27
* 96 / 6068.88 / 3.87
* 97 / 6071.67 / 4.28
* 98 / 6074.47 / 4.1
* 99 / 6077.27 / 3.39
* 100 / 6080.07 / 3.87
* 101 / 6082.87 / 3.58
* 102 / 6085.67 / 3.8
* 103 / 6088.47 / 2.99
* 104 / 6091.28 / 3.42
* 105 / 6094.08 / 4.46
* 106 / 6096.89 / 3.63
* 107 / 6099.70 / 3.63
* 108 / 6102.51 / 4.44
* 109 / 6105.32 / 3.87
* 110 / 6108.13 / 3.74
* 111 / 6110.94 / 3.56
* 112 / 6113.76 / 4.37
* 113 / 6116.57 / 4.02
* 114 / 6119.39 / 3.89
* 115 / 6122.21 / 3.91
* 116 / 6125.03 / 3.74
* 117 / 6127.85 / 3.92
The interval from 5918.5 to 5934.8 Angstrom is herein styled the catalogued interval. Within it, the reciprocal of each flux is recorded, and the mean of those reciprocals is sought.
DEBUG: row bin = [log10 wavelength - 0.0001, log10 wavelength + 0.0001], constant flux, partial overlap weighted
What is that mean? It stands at 0.269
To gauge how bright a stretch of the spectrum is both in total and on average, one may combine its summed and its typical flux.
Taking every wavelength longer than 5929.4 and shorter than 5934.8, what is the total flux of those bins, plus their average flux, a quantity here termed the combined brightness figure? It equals 11.8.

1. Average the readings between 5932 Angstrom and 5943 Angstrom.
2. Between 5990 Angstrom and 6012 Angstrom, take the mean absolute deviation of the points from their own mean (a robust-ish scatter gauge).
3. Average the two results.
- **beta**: 1.96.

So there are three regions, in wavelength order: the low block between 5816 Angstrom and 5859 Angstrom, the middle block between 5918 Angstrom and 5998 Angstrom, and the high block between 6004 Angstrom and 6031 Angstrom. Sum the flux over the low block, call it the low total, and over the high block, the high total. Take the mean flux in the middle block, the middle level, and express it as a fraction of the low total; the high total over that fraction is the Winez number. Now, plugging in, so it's 650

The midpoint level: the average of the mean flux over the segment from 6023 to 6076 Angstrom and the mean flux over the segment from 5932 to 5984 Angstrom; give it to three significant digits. 3.81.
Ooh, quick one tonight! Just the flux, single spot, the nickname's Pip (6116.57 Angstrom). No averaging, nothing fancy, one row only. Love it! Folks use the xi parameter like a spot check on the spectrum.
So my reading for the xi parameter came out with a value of 4.02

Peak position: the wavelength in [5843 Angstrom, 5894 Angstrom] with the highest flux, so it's 5881.77 Angstrom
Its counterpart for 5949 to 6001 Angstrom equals 5993.88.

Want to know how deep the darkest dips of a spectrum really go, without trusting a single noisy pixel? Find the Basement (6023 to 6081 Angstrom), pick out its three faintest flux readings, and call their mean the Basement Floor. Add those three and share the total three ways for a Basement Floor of 3.24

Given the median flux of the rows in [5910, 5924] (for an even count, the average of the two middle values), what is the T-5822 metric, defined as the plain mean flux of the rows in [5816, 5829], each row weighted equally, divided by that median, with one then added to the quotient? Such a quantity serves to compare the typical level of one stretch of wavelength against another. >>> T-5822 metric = 2.03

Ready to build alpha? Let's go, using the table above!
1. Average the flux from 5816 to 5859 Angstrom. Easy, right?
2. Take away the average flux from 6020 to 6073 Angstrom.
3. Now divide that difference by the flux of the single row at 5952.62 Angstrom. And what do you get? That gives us 0.011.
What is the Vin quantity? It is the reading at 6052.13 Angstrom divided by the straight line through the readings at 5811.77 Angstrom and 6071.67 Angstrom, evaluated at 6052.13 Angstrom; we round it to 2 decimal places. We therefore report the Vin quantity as 1.14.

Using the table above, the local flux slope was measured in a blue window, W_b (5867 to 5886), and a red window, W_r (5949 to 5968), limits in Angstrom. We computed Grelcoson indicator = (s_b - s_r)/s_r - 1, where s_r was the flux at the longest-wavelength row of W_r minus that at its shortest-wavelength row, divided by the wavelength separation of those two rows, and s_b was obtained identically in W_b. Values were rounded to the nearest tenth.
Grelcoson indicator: -2.8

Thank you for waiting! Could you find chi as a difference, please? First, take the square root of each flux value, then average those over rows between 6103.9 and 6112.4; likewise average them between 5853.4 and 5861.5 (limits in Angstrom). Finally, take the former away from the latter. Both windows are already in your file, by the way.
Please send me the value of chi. -0.06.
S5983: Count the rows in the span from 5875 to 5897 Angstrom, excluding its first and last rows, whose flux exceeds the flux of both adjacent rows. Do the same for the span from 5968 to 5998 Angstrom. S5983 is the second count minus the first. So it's 1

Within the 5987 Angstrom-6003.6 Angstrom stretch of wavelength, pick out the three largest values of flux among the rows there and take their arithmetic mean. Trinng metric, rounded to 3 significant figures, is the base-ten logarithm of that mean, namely 0.612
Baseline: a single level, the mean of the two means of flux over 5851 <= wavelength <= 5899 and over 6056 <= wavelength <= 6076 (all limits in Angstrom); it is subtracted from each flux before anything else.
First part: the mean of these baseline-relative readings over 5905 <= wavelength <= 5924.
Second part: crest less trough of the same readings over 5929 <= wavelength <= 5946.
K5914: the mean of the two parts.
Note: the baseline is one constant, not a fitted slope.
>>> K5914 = 0.34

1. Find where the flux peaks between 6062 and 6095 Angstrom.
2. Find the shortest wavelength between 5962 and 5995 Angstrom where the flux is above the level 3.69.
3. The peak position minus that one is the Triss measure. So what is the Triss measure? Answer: 130.5 Angstrom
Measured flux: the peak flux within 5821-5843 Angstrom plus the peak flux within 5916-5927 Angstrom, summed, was 8.47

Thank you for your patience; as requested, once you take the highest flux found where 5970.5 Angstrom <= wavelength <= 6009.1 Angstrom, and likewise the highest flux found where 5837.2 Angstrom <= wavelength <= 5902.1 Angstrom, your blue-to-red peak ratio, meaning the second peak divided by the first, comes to 1.05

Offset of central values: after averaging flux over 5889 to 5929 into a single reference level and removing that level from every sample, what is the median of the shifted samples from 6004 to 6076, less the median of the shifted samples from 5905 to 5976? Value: 0.15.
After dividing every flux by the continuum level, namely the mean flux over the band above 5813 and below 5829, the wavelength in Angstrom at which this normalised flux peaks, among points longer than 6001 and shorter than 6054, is 6052.13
